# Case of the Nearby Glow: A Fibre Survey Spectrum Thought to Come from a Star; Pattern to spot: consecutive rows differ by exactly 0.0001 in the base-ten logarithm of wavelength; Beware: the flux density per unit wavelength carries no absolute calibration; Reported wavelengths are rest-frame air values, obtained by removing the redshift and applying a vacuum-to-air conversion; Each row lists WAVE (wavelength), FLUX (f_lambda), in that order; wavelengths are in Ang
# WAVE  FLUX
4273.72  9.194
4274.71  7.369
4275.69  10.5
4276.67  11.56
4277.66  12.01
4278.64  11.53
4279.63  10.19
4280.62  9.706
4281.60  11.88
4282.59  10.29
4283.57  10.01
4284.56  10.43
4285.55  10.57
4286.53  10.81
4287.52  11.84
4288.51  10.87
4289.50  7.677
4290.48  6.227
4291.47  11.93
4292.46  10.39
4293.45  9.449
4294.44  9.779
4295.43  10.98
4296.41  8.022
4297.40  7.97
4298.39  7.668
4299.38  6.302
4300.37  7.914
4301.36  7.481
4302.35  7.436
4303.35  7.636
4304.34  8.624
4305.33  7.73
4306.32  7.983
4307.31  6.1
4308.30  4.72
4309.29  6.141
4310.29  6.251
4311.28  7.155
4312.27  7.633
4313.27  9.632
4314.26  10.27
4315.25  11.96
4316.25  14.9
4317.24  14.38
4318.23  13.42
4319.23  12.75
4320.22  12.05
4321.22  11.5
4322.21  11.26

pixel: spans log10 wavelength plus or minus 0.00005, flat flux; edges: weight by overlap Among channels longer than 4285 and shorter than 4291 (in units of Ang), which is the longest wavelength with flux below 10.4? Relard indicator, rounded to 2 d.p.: 4290.48 Ang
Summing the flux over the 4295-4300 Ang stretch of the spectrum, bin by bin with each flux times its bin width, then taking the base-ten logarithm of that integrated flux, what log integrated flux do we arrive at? 1.61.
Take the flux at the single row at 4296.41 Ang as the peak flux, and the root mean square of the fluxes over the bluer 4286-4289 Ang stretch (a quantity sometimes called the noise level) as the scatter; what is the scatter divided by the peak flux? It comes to 1.39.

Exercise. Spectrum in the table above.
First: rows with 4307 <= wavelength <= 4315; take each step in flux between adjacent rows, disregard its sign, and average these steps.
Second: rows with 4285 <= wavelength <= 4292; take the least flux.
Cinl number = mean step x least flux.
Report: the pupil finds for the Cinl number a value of 6.2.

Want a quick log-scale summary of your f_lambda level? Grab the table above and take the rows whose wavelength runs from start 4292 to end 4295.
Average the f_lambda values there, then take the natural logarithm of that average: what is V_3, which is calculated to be 2.29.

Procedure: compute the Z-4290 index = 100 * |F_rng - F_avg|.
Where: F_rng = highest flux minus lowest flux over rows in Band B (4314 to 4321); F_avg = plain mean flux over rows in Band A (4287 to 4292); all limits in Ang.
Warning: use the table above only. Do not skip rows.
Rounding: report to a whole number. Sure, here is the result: 508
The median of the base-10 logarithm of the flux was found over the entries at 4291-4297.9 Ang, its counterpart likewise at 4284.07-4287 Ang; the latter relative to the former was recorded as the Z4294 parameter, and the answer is 1.0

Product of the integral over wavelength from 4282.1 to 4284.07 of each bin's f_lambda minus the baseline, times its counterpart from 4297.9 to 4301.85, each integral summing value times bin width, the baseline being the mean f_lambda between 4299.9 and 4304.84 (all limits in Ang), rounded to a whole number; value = -9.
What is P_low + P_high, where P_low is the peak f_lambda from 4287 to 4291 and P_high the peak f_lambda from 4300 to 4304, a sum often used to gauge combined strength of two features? 19.8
